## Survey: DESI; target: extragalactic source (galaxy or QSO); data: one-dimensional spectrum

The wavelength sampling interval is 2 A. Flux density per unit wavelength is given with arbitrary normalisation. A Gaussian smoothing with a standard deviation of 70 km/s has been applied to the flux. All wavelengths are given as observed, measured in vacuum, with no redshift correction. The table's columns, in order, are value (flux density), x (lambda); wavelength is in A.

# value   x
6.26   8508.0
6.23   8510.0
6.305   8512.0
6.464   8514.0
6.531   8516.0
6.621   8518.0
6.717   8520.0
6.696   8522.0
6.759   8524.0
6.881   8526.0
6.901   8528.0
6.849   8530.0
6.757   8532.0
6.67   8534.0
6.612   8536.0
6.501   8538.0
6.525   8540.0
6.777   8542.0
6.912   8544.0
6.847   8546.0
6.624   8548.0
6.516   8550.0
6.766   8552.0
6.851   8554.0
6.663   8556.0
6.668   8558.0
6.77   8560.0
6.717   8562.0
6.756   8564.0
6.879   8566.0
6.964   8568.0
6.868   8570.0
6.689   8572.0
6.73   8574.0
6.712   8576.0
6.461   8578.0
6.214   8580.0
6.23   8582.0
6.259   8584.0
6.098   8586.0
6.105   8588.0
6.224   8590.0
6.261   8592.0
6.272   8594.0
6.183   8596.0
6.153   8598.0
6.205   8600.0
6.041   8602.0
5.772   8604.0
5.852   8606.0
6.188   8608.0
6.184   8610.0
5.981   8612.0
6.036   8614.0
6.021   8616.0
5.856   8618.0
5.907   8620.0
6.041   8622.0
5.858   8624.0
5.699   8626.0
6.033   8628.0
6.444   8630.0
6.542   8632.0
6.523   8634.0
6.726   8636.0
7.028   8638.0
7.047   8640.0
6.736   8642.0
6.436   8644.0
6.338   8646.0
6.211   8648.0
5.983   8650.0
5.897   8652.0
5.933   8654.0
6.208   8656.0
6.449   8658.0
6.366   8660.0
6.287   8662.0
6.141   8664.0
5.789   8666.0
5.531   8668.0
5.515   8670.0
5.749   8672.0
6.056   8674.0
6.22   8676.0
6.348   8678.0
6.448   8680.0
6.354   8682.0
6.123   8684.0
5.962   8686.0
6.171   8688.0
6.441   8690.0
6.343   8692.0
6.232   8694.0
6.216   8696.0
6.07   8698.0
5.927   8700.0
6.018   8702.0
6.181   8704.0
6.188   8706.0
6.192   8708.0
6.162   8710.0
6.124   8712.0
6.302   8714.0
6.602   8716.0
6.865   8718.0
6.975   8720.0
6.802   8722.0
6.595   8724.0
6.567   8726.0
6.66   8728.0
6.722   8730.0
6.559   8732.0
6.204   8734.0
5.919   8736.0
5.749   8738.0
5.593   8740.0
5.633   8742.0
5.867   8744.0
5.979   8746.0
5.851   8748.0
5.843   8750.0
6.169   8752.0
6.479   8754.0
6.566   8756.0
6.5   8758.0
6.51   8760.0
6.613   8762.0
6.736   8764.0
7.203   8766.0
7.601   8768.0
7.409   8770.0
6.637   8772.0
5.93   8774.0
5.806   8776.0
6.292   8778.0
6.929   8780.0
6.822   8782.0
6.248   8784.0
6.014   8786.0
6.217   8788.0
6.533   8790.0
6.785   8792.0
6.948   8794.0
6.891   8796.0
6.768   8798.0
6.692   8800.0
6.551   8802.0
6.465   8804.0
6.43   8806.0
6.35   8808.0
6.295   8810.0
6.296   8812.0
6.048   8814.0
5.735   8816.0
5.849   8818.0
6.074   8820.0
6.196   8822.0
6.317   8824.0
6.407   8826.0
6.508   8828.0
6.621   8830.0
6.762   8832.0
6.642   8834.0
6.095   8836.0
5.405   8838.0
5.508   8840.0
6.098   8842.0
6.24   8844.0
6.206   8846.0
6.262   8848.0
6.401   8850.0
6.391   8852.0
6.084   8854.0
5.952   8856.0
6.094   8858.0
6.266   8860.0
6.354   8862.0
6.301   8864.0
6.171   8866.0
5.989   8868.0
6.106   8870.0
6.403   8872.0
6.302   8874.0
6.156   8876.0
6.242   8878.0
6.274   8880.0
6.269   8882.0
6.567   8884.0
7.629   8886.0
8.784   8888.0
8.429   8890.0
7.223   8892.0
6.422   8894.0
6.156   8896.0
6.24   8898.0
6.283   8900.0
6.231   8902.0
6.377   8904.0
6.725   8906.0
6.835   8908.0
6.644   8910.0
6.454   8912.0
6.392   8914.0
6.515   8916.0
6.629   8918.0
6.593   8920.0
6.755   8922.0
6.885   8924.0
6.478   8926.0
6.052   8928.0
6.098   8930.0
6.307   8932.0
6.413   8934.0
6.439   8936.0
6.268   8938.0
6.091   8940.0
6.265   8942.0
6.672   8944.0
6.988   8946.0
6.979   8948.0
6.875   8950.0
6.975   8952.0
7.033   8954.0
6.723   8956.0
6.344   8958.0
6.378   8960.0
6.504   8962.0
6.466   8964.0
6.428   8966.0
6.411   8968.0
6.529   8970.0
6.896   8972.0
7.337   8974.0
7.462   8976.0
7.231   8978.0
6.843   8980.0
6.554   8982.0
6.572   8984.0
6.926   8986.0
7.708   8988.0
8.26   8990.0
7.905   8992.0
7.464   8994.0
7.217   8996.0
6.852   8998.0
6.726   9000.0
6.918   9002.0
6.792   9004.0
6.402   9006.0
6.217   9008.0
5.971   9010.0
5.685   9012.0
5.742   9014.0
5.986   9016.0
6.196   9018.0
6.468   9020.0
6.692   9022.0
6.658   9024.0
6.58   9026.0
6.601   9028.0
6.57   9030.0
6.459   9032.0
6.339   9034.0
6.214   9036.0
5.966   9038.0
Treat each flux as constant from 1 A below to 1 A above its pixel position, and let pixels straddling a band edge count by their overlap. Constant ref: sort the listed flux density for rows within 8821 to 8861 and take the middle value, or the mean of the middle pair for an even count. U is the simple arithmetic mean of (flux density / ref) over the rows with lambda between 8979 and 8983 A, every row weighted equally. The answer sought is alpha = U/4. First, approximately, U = 1.07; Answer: 0.268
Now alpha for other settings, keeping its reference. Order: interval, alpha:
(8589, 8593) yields 0.250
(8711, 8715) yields 0.248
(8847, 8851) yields 0.253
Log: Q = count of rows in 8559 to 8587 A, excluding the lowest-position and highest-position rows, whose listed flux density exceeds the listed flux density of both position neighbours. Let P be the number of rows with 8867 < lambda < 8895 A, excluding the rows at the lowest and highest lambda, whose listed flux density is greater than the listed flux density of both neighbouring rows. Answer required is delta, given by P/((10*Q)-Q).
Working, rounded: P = 3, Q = 3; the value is 0.11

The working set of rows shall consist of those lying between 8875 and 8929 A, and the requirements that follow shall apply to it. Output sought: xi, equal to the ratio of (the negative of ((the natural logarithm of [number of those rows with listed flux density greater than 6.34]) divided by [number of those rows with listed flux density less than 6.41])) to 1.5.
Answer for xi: -0.18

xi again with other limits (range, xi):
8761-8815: -0.19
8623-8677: -0.09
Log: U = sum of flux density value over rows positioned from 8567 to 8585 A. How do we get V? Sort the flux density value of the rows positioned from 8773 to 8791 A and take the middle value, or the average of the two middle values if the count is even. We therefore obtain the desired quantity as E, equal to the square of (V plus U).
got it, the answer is 4274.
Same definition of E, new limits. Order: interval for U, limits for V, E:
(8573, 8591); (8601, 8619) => 3976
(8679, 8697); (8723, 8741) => 3950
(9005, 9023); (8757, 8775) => 3844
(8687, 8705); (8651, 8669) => 3812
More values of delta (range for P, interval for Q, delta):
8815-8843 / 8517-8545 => 0.06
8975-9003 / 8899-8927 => 0.04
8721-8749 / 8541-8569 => 0.07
